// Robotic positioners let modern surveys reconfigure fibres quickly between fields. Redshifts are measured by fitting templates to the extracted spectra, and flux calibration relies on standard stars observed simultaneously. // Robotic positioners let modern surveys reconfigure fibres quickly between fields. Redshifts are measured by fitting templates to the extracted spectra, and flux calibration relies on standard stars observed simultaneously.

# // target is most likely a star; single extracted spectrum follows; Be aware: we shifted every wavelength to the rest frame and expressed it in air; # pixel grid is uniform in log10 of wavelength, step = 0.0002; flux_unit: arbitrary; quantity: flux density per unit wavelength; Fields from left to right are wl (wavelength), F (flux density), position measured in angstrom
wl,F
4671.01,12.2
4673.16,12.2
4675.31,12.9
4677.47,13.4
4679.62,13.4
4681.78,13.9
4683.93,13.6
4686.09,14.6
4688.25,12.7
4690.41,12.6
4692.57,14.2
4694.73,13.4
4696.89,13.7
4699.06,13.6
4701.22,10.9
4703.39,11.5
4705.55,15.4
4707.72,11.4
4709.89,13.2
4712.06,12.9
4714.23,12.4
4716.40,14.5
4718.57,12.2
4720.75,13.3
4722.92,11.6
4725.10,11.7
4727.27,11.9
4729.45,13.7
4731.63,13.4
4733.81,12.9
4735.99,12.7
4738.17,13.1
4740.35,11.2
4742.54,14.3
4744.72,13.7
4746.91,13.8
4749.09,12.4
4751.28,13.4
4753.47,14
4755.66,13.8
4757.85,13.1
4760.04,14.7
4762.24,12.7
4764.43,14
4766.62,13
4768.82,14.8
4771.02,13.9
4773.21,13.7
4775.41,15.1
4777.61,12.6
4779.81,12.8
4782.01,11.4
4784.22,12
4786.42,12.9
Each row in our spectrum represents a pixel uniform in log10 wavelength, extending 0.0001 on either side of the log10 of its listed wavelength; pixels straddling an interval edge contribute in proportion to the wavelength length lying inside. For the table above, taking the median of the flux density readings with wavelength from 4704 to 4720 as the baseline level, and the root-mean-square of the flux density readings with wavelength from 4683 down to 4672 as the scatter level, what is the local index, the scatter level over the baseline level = 1.02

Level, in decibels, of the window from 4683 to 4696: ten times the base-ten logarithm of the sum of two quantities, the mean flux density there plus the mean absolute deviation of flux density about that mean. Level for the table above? 11.5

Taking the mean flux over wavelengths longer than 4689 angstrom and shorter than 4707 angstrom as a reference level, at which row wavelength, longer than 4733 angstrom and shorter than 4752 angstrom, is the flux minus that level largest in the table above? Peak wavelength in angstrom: 4742.54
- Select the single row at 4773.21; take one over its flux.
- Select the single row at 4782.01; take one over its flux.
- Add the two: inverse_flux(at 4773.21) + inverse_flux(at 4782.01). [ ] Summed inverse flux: 0.161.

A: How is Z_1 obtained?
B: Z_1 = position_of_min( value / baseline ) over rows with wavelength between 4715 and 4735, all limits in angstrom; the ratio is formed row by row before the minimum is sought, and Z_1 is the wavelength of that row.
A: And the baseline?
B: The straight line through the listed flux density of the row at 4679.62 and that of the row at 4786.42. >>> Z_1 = 4722.92 angstrom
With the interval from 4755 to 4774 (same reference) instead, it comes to 4762.24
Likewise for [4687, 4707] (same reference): 4701.22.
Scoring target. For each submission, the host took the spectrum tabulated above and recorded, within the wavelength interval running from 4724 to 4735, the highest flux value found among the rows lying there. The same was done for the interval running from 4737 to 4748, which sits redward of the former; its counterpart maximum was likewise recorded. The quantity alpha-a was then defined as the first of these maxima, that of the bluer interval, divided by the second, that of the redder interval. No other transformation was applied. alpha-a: 0.96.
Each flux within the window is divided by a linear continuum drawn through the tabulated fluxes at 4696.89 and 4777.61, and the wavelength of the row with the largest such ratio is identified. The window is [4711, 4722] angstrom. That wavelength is 4716.40 angstrom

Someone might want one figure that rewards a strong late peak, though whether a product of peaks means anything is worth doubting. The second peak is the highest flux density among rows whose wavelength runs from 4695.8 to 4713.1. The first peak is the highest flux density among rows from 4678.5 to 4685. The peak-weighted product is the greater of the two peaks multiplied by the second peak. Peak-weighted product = 237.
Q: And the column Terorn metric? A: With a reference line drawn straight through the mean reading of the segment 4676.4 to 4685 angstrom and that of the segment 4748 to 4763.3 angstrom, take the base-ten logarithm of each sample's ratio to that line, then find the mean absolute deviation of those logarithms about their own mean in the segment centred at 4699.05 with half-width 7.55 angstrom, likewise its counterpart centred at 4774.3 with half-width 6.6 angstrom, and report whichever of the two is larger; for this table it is 0.040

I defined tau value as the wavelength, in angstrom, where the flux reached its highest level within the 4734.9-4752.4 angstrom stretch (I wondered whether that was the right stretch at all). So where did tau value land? 4742.54 angstrom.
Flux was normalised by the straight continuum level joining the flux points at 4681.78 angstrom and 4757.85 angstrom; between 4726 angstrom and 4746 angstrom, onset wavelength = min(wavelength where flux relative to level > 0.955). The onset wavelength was 4729.45 angstrom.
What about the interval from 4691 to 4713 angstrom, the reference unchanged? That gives 4692.57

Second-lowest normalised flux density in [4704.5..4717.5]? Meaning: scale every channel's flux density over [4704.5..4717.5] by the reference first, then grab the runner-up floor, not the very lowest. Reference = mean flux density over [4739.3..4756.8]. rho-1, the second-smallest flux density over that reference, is 0.93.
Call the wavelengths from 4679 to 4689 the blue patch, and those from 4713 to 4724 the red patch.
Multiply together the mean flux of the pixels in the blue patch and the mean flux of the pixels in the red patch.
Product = 175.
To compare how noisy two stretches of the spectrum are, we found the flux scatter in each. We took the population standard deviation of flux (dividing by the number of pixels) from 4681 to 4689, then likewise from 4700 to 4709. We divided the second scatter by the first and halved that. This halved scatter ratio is 1.3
